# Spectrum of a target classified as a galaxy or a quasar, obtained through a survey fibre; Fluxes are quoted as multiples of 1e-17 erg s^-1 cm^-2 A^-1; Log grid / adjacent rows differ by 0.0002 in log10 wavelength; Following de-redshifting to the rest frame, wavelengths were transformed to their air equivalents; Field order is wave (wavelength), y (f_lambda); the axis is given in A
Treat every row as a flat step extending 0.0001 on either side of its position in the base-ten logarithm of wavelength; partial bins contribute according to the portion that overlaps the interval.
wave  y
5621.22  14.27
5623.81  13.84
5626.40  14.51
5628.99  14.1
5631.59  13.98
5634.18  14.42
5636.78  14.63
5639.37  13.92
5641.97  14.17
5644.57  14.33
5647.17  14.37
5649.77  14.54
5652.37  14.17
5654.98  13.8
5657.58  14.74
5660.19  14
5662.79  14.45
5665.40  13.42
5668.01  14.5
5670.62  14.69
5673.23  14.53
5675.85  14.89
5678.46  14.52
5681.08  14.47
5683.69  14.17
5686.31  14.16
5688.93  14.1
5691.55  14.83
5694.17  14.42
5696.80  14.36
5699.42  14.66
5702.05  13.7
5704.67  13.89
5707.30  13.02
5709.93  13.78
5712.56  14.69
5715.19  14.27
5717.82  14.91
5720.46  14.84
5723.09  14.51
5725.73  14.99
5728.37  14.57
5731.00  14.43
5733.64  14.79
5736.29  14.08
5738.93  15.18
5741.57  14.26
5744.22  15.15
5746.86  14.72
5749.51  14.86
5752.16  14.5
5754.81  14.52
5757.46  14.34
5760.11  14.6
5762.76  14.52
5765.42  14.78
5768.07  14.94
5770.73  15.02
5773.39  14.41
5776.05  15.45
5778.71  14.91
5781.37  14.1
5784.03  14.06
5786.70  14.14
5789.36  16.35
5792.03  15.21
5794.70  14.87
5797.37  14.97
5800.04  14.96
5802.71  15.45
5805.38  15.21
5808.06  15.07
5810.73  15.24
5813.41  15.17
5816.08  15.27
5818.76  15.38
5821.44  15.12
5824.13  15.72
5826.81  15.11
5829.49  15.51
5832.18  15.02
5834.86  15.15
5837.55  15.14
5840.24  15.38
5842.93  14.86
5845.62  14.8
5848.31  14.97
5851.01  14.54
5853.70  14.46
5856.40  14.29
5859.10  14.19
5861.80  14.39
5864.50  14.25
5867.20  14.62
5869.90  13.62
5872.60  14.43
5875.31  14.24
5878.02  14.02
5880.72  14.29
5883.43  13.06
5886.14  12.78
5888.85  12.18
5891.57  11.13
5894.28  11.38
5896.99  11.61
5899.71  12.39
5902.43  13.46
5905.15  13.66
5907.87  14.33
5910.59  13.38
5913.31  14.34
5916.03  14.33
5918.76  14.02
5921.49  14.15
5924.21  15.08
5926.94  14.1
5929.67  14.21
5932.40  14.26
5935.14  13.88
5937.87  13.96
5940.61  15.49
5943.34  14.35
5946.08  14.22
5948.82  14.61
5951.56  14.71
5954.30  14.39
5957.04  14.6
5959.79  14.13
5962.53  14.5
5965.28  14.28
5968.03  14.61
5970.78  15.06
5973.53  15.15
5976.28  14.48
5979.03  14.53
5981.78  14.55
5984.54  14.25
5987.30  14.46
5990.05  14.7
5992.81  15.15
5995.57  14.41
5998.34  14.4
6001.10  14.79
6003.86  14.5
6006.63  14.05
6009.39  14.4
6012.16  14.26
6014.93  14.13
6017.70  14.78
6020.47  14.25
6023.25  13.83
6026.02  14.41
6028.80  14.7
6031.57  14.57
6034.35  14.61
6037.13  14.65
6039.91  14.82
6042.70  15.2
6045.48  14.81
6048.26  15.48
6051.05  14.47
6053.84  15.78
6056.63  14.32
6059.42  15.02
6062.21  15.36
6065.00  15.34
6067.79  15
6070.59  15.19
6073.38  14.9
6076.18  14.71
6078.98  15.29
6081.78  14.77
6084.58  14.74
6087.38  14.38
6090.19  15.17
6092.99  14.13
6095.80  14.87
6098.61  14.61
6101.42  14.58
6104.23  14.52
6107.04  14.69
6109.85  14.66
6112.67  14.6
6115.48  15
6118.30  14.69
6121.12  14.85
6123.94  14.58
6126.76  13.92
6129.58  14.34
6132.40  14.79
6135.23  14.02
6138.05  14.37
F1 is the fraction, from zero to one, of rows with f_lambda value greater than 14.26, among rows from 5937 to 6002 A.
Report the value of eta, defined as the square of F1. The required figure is 0.69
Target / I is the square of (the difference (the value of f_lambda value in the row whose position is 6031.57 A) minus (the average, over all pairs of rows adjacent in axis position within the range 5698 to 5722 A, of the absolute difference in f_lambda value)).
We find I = 195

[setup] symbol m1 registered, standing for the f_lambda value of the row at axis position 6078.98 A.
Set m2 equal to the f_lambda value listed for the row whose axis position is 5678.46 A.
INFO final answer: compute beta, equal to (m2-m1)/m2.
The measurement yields -0.05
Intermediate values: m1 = 15.29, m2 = 14.52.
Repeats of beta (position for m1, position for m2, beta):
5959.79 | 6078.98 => 0.08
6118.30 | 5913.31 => -0.02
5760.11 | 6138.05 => -0.02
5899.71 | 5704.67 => 0.11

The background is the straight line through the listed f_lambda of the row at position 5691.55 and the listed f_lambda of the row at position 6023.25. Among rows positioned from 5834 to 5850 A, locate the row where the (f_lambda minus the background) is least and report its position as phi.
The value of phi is 5845.62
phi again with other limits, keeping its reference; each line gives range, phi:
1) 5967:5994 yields 5984.54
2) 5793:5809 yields 5794.70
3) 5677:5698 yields 5688.93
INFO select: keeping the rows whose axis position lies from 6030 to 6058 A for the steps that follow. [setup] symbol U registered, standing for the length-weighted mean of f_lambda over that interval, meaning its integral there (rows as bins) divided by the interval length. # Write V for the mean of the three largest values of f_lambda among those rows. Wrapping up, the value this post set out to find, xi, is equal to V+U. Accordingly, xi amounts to 30.4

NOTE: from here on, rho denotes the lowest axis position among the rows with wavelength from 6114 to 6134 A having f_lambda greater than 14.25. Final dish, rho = 6115.48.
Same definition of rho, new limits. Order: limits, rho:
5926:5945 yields 5932.40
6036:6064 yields 6037.13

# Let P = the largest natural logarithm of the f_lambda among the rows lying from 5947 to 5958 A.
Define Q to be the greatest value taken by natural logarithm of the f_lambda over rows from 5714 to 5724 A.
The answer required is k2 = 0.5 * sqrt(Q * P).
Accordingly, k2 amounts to 1.348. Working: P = 2.69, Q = 2.70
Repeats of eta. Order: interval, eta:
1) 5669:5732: 0.50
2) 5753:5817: 0.77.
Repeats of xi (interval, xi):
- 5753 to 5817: 30.6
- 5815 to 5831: 30.9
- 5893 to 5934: 28.2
